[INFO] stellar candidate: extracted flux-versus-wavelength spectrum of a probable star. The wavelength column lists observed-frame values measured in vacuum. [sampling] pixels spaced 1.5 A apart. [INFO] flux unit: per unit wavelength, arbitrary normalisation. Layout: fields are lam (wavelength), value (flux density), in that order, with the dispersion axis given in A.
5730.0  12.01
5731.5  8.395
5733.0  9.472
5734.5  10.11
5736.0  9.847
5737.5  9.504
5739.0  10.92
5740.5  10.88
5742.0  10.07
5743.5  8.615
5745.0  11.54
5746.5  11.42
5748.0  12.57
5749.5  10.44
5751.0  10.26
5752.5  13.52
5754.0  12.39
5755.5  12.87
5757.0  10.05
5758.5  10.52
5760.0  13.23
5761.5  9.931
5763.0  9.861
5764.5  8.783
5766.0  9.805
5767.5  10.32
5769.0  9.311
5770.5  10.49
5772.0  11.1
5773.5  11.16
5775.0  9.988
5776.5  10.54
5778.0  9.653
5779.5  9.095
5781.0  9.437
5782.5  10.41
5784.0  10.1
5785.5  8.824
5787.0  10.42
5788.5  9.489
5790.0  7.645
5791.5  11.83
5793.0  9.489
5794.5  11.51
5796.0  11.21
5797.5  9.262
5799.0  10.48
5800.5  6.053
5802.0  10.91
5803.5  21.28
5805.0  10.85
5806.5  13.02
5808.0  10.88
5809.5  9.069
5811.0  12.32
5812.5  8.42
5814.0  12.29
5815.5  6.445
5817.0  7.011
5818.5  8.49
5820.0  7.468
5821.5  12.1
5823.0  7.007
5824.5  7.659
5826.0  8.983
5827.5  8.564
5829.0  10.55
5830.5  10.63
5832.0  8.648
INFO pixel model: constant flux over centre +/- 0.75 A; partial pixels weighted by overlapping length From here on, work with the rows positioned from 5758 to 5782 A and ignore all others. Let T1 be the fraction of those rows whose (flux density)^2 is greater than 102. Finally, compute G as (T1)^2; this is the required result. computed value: 0.19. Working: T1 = 0.44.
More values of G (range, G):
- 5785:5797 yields 0.25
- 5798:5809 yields 0.73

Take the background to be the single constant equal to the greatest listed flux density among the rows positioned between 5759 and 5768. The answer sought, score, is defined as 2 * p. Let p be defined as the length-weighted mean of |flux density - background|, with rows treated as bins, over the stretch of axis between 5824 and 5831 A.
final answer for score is 8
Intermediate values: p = 3.9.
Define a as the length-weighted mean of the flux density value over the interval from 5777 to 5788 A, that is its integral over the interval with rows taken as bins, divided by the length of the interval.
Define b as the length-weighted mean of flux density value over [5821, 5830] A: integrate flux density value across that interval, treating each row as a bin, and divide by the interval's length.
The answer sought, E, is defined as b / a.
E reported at 0.94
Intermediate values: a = 9.7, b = 9.1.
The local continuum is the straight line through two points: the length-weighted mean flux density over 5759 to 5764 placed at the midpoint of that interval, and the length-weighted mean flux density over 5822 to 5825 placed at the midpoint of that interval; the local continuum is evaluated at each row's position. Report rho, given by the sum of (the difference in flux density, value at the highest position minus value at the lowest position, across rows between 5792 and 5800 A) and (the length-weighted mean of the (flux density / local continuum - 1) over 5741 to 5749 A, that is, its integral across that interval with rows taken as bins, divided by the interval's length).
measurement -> 0.9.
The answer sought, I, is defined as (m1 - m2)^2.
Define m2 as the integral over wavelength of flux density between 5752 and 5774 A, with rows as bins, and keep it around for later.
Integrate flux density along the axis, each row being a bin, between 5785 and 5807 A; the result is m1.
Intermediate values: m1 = 238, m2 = 239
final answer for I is 1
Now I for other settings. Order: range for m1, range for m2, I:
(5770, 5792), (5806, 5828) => 240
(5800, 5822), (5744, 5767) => 632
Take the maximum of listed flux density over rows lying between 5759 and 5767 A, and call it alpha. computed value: 13.23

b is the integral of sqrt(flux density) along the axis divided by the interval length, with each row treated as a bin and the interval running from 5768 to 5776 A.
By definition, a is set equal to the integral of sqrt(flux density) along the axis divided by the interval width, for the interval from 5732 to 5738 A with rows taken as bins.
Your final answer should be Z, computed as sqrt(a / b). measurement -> 0.98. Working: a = 3.11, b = 3.22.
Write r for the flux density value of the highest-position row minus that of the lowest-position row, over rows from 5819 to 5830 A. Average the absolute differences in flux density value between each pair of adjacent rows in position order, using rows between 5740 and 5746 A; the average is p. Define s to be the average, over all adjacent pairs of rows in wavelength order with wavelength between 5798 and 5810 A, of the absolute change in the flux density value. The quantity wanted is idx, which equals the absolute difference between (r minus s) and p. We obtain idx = 3.8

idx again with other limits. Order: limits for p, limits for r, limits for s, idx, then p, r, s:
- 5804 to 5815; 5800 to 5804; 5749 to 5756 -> 11.1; 2.9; 15.2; 1.3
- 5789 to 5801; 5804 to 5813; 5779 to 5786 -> 5.5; 2.3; -2.4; 0.7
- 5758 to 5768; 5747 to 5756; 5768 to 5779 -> 1.9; 1.4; 0.3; 0.7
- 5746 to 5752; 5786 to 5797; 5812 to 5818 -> 3.8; 1.2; 0.8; 3.4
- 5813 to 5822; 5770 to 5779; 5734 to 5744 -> 4.3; 2.7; -0.8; 0.7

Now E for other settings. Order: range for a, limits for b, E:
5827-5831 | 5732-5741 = 1.01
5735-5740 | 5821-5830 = 0.90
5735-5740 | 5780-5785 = 0.98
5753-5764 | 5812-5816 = 0.82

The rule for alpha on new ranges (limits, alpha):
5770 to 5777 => 11.16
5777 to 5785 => 10.41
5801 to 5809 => 21.28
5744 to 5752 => 12.57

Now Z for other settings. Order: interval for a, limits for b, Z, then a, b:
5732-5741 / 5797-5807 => 0.97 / 3.17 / 3.37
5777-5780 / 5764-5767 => 1.00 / 3.08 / 3.07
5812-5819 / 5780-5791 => 0.97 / 2.90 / 3.08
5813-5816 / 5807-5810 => 0.98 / 3.05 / 3.20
